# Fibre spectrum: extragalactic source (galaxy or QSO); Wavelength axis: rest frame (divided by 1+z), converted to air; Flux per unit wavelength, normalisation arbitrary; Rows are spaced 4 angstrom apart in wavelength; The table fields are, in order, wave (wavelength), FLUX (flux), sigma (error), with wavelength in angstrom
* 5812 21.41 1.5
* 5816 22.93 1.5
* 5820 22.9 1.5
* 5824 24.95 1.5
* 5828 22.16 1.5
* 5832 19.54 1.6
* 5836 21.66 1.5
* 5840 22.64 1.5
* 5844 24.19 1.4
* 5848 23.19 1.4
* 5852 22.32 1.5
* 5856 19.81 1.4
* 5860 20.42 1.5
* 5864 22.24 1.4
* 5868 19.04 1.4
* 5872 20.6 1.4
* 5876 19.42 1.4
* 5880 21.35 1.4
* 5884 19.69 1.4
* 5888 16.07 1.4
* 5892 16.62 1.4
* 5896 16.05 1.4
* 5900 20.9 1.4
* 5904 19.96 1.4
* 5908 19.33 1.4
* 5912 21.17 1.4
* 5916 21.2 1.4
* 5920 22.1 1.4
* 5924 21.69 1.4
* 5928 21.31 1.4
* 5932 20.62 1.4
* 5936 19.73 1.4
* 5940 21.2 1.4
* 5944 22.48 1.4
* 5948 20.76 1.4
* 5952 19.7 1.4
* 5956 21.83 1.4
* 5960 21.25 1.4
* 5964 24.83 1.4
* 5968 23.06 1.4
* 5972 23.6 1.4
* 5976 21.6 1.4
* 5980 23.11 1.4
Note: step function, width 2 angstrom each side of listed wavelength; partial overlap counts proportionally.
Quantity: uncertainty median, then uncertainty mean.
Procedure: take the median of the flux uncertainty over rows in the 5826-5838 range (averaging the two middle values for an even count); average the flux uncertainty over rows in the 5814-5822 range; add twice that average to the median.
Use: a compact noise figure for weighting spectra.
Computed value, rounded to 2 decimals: 4.50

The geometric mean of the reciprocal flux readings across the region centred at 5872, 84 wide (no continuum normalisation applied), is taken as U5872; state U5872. 0.0496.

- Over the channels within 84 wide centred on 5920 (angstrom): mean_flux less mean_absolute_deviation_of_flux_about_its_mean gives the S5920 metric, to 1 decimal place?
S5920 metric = 18.8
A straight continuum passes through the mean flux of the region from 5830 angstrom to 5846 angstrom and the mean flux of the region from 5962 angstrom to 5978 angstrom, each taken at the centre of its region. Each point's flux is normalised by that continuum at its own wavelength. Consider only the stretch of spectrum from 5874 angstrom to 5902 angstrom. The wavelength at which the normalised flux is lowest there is 5896 angstrom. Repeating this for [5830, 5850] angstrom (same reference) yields 5832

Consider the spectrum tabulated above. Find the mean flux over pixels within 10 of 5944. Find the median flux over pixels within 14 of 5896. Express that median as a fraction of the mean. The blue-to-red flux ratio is 0.93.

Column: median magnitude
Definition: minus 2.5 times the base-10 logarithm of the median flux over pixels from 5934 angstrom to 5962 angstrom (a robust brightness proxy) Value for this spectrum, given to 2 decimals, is -3.32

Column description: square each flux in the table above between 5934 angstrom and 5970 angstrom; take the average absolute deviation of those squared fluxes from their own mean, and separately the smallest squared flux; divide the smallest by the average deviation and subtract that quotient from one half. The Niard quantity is -6.6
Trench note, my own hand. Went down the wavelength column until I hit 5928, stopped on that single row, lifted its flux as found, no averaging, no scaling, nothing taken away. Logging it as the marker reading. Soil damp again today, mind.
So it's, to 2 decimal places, 21.31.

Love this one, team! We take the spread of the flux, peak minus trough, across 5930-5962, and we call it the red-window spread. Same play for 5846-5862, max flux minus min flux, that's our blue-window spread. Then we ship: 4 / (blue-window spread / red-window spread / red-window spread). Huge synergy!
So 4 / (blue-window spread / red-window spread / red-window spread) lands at 9.1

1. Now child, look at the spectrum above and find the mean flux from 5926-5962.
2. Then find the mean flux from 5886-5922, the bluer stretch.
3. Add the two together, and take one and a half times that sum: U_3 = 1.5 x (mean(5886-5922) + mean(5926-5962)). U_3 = 60.4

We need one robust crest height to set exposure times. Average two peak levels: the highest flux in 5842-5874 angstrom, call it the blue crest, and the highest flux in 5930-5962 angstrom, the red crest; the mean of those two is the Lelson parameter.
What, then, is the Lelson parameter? 23.3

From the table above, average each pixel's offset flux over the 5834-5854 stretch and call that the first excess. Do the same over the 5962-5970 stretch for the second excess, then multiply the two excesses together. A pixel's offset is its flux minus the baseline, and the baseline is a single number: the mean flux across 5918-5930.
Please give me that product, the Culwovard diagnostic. 2.5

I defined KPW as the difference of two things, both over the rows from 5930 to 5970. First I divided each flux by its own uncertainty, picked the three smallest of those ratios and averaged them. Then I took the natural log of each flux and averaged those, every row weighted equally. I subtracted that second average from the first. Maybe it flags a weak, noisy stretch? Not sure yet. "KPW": 11.2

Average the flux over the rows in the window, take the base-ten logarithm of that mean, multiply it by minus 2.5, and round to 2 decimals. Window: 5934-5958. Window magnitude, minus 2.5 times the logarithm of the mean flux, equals -3.30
